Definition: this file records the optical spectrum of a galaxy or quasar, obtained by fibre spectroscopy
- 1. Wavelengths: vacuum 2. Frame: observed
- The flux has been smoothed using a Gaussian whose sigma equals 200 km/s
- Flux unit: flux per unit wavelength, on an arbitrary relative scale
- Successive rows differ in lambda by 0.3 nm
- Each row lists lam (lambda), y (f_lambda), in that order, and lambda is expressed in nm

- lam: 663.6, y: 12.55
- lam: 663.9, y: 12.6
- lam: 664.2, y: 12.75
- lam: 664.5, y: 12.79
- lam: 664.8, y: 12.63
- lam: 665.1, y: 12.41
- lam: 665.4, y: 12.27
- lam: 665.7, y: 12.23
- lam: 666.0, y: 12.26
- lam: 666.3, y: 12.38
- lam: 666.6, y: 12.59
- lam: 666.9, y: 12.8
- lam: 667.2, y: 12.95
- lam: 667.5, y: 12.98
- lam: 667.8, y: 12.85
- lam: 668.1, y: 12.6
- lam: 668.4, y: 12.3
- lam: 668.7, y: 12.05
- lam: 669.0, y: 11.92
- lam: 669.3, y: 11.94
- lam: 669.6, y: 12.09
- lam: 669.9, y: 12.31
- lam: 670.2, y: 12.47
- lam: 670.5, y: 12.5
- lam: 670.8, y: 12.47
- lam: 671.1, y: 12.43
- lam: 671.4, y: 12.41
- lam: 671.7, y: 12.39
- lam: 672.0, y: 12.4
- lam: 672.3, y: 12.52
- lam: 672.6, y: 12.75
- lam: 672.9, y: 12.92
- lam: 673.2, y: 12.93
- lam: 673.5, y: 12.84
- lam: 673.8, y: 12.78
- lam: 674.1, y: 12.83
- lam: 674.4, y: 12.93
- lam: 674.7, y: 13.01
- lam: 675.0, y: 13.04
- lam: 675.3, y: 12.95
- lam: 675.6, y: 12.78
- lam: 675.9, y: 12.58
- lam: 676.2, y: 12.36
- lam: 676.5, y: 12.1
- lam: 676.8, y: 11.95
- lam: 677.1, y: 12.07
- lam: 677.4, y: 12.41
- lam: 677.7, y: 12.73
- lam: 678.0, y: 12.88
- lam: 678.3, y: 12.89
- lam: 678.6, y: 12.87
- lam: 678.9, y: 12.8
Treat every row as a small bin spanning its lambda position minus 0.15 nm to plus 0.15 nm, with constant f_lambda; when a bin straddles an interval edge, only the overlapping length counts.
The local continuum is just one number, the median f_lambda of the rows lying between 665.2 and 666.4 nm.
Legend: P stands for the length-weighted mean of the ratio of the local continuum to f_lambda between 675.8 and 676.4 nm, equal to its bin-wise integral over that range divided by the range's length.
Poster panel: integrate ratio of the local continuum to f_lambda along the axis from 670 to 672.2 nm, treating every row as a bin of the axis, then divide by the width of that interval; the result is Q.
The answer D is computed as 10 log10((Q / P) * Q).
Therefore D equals -0.06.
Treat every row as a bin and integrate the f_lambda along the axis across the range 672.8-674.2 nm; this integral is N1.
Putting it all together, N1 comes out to 18.0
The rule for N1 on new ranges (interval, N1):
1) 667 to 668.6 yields 20.3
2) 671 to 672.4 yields 17.4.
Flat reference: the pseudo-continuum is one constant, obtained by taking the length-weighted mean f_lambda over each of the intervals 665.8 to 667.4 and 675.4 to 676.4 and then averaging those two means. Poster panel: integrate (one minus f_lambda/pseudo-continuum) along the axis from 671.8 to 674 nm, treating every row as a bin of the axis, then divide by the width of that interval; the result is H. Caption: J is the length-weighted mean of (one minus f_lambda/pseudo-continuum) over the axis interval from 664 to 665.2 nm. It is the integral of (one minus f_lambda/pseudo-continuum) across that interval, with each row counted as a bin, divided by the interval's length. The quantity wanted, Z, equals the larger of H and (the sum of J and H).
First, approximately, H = -0.012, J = -0.01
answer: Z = -0.01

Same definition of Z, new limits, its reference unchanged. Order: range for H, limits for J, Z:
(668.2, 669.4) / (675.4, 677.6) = 0.06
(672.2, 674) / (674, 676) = -0.02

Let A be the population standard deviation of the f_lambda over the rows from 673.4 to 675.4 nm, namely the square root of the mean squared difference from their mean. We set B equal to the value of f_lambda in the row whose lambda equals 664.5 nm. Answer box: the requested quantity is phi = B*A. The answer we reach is 1.16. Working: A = 0.090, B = 12.79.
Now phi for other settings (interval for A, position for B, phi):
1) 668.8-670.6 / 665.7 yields 2.88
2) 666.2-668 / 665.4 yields 2.59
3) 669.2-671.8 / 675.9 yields 2.29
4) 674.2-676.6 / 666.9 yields 4.10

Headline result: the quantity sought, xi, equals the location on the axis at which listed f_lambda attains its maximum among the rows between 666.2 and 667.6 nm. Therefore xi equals 667.5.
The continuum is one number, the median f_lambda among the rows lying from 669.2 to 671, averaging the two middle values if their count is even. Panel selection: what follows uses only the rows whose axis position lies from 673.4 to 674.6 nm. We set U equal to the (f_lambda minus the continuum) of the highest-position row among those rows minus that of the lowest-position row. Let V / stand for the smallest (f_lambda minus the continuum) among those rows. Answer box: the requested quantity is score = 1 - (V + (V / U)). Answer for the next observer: -3.7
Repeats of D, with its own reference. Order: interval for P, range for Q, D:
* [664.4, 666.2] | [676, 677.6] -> 0.10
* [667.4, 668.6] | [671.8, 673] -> -0.12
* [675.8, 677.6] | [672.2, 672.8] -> -0.29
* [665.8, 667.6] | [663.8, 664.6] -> -0.18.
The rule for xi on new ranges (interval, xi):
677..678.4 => 678.3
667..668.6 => 667.5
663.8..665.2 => 664.5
